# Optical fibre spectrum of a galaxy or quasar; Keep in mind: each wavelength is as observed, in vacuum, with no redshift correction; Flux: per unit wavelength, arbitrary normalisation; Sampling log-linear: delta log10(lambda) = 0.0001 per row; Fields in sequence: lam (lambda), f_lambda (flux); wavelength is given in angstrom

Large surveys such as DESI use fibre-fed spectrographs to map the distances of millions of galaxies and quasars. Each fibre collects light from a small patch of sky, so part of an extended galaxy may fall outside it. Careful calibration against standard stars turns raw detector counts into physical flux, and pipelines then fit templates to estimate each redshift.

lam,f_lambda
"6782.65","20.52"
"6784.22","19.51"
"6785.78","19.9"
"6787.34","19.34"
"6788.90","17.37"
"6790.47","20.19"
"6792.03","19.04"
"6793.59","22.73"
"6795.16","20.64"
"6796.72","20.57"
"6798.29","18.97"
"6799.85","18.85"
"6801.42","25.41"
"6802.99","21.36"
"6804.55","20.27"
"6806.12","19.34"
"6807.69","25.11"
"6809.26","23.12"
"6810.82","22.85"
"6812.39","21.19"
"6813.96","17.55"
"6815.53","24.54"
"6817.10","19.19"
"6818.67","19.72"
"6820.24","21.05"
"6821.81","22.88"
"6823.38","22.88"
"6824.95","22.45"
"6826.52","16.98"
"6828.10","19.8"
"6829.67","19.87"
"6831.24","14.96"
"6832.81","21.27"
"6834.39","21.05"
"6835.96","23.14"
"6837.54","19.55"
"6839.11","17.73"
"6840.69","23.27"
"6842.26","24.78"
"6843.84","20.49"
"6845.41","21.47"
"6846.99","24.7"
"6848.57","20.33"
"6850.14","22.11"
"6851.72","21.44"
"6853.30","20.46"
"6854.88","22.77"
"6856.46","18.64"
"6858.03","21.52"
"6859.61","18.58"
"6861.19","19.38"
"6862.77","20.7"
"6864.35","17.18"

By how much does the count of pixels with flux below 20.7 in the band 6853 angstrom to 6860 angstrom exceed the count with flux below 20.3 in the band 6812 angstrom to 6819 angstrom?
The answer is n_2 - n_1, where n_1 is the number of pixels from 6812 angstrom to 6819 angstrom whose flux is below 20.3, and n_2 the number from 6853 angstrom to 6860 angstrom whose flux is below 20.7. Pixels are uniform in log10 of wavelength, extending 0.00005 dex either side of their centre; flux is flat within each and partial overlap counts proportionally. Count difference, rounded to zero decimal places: 0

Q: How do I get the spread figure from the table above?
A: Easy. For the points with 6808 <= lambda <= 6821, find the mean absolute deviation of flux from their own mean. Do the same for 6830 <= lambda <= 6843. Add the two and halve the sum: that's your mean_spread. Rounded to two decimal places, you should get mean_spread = 2.13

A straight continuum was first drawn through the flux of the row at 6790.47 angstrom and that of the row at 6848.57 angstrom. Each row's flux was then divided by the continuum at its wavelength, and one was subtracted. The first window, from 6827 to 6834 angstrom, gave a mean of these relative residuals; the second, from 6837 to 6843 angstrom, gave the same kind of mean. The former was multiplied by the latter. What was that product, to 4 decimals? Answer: -0.0033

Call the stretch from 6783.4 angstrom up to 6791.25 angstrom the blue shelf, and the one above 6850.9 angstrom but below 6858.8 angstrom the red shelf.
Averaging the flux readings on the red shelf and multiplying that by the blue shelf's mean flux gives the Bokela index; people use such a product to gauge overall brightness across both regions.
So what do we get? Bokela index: 404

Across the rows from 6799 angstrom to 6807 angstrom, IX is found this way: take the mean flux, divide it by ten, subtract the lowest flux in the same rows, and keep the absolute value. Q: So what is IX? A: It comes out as 16.7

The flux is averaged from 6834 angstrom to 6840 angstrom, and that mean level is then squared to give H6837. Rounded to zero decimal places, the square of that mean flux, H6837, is 415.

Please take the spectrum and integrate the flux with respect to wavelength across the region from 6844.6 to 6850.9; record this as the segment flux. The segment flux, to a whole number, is 140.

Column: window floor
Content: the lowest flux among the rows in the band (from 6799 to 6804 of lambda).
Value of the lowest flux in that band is 18.85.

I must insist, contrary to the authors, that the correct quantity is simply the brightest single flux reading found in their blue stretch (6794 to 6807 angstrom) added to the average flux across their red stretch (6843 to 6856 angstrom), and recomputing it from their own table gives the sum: 47.1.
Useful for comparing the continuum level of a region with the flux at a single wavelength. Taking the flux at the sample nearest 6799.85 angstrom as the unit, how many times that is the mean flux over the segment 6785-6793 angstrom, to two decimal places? 1.02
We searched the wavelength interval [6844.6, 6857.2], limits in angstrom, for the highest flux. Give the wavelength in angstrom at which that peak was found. 6846.99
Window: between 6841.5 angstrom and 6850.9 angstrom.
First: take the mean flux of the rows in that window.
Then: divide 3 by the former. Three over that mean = 0.134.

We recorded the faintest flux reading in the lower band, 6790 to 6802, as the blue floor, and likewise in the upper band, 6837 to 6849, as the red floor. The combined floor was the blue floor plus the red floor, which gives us 37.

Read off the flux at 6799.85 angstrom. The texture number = 18.85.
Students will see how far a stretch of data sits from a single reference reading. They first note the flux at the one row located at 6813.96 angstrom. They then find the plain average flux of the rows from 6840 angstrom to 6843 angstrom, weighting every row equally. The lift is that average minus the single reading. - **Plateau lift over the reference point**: 6.5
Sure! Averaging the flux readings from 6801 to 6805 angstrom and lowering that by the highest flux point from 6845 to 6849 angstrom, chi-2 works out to -2.4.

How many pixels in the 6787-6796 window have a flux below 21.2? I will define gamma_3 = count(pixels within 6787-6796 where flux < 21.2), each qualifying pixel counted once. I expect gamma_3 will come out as 5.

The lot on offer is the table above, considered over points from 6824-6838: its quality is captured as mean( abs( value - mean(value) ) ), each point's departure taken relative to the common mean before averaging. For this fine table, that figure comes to 1.85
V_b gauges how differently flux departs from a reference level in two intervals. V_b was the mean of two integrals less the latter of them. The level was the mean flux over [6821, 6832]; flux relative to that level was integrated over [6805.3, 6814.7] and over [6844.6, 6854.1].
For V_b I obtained -1.1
